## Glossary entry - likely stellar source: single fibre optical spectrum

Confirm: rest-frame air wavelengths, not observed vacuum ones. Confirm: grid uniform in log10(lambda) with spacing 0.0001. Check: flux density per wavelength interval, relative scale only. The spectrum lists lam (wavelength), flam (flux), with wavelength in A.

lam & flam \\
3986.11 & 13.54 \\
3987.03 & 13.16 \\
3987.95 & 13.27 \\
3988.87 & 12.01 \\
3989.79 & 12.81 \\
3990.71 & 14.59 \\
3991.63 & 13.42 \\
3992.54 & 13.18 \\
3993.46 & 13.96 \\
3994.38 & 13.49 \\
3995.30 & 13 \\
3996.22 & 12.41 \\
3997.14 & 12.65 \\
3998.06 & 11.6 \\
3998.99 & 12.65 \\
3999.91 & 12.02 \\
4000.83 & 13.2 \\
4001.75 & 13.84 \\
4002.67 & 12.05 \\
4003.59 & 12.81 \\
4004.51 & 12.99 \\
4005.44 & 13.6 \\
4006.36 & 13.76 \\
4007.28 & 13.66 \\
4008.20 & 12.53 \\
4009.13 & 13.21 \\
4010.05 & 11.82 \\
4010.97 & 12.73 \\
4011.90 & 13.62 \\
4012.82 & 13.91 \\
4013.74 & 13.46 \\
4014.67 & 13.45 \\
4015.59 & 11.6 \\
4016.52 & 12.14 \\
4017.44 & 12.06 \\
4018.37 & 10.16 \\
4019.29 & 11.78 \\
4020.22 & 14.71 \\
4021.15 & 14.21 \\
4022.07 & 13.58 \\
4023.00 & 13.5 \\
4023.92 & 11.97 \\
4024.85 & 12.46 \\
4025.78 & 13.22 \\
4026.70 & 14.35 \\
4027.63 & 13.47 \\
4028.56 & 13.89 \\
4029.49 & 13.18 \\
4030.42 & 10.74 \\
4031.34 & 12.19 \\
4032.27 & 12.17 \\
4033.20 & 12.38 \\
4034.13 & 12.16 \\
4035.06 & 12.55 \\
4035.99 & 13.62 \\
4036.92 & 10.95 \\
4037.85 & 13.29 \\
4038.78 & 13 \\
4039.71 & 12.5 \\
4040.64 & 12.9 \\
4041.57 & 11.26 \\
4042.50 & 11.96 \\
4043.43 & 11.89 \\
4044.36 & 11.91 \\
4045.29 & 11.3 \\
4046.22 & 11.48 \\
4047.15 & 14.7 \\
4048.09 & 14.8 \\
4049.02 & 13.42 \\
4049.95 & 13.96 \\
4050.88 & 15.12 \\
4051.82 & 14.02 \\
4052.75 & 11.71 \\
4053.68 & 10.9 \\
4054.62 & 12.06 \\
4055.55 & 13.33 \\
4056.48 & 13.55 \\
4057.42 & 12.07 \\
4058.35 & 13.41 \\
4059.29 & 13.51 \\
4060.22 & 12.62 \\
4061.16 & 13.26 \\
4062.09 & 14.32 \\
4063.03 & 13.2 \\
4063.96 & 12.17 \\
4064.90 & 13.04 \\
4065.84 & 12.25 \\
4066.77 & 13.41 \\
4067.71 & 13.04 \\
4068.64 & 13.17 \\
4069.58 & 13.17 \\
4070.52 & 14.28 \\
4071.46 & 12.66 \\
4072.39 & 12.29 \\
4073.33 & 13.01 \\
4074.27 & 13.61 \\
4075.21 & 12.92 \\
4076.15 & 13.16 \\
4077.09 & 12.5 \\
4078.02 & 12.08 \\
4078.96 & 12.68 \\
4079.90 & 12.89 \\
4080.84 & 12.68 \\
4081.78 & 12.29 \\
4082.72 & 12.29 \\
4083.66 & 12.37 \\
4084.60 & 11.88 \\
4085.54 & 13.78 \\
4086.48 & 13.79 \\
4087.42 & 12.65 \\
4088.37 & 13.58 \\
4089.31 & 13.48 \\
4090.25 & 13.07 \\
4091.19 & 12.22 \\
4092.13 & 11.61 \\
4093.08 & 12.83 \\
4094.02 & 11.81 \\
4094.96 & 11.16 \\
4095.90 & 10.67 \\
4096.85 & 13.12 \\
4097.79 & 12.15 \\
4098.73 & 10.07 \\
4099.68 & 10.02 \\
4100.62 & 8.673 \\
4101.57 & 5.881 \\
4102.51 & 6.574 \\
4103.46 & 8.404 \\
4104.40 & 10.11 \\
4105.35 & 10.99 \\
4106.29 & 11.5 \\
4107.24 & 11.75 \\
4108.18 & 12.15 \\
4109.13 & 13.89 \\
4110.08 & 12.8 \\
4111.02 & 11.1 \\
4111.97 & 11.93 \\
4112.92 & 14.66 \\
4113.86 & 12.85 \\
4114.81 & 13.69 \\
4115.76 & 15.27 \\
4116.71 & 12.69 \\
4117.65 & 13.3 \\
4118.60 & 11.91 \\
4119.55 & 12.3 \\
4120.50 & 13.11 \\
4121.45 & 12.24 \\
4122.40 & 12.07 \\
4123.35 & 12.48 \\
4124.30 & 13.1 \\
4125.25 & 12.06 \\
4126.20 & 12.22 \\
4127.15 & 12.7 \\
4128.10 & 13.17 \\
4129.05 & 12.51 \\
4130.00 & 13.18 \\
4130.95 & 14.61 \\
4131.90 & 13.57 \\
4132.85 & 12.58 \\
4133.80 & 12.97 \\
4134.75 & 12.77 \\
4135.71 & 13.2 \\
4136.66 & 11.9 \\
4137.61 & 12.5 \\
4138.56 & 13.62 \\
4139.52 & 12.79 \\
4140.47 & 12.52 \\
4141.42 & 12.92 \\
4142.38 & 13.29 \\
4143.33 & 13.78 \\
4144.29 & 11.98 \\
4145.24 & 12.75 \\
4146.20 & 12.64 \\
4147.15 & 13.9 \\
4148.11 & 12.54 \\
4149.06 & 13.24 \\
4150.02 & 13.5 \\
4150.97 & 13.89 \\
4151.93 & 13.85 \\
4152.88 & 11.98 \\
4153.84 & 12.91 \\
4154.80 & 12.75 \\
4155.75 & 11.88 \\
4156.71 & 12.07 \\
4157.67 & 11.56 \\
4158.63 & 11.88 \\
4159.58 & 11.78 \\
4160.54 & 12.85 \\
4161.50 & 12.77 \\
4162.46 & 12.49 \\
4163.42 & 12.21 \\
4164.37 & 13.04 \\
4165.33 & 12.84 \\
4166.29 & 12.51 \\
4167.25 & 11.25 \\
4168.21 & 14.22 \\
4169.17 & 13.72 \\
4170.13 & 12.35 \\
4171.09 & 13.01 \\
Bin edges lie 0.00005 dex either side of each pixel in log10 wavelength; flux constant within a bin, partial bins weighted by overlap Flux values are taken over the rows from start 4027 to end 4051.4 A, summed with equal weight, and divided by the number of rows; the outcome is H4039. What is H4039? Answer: 12.7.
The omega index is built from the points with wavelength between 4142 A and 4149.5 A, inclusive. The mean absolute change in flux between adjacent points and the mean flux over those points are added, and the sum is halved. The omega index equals 6.97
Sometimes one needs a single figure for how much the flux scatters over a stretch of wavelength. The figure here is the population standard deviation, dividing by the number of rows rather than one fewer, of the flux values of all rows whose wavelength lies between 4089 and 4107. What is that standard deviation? 2.1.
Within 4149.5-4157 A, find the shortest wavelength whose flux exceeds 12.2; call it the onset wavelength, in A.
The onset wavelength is 4150.02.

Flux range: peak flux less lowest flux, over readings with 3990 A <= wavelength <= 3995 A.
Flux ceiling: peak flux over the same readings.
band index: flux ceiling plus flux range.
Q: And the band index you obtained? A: 16.0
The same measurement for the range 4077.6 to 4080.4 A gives 13.7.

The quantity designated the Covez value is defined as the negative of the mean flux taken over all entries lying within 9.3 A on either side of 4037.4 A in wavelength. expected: -12.3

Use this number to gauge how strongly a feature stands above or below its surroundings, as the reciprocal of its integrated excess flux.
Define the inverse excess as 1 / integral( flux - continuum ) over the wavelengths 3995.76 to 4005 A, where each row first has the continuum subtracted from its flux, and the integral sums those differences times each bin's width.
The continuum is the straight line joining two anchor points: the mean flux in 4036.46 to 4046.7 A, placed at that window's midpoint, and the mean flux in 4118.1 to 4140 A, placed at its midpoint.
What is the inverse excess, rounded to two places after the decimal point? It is 0.12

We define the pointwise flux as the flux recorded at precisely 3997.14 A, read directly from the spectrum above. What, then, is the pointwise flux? 12.65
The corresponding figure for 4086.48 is 13.79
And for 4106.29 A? 11.5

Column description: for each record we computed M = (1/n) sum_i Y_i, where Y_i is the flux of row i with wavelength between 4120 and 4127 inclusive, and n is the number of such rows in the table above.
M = 12.5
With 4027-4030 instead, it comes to 13.5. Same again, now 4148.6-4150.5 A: 13.4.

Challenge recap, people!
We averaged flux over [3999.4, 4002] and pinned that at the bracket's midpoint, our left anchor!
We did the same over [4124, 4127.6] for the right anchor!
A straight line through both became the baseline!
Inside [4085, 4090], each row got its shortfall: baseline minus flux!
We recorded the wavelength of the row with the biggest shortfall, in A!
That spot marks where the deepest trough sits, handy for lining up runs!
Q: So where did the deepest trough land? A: 4087.42 A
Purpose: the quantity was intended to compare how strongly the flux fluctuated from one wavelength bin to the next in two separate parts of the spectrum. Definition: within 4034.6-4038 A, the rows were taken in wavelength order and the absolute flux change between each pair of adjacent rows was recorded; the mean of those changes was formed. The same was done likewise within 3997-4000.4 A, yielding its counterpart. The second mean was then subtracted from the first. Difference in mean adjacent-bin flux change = 1.1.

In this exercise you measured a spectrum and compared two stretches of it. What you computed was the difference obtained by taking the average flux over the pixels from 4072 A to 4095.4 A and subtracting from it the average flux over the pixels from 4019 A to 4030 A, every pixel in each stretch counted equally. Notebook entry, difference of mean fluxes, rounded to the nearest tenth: -0.7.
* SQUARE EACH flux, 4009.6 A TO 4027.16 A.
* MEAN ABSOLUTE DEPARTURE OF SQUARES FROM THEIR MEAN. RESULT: 25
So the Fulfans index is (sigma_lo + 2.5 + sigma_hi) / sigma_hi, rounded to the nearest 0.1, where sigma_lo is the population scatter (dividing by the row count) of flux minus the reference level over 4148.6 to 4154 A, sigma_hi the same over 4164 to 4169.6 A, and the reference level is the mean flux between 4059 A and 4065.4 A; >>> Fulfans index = 4.4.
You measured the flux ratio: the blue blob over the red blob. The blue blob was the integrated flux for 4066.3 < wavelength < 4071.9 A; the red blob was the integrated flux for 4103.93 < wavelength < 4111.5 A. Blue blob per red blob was 0.8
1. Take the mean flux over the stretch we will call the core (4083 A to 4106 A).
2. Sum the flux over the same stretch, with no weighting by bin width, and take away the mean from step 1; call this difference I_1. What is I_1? 260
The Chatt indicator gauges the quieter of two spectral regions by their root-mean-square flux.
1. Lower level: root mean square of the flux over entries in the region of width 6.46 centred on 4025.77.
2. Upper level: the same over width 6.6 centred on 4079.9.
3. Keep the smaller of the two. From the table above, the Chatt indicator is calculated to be 12.5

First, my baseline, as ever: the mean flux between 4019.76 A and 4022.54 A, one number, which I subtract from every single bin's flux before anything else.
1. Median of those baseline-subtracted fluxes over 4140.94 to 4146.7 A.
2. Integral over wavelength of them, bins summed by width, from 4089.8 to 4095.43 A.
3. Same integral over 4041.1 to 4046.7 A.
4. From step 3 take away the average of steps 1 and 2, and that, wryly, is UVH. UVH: -7.7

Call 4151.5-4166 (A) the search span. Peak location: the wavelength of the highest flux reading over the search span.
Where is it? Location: 4151.93 A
